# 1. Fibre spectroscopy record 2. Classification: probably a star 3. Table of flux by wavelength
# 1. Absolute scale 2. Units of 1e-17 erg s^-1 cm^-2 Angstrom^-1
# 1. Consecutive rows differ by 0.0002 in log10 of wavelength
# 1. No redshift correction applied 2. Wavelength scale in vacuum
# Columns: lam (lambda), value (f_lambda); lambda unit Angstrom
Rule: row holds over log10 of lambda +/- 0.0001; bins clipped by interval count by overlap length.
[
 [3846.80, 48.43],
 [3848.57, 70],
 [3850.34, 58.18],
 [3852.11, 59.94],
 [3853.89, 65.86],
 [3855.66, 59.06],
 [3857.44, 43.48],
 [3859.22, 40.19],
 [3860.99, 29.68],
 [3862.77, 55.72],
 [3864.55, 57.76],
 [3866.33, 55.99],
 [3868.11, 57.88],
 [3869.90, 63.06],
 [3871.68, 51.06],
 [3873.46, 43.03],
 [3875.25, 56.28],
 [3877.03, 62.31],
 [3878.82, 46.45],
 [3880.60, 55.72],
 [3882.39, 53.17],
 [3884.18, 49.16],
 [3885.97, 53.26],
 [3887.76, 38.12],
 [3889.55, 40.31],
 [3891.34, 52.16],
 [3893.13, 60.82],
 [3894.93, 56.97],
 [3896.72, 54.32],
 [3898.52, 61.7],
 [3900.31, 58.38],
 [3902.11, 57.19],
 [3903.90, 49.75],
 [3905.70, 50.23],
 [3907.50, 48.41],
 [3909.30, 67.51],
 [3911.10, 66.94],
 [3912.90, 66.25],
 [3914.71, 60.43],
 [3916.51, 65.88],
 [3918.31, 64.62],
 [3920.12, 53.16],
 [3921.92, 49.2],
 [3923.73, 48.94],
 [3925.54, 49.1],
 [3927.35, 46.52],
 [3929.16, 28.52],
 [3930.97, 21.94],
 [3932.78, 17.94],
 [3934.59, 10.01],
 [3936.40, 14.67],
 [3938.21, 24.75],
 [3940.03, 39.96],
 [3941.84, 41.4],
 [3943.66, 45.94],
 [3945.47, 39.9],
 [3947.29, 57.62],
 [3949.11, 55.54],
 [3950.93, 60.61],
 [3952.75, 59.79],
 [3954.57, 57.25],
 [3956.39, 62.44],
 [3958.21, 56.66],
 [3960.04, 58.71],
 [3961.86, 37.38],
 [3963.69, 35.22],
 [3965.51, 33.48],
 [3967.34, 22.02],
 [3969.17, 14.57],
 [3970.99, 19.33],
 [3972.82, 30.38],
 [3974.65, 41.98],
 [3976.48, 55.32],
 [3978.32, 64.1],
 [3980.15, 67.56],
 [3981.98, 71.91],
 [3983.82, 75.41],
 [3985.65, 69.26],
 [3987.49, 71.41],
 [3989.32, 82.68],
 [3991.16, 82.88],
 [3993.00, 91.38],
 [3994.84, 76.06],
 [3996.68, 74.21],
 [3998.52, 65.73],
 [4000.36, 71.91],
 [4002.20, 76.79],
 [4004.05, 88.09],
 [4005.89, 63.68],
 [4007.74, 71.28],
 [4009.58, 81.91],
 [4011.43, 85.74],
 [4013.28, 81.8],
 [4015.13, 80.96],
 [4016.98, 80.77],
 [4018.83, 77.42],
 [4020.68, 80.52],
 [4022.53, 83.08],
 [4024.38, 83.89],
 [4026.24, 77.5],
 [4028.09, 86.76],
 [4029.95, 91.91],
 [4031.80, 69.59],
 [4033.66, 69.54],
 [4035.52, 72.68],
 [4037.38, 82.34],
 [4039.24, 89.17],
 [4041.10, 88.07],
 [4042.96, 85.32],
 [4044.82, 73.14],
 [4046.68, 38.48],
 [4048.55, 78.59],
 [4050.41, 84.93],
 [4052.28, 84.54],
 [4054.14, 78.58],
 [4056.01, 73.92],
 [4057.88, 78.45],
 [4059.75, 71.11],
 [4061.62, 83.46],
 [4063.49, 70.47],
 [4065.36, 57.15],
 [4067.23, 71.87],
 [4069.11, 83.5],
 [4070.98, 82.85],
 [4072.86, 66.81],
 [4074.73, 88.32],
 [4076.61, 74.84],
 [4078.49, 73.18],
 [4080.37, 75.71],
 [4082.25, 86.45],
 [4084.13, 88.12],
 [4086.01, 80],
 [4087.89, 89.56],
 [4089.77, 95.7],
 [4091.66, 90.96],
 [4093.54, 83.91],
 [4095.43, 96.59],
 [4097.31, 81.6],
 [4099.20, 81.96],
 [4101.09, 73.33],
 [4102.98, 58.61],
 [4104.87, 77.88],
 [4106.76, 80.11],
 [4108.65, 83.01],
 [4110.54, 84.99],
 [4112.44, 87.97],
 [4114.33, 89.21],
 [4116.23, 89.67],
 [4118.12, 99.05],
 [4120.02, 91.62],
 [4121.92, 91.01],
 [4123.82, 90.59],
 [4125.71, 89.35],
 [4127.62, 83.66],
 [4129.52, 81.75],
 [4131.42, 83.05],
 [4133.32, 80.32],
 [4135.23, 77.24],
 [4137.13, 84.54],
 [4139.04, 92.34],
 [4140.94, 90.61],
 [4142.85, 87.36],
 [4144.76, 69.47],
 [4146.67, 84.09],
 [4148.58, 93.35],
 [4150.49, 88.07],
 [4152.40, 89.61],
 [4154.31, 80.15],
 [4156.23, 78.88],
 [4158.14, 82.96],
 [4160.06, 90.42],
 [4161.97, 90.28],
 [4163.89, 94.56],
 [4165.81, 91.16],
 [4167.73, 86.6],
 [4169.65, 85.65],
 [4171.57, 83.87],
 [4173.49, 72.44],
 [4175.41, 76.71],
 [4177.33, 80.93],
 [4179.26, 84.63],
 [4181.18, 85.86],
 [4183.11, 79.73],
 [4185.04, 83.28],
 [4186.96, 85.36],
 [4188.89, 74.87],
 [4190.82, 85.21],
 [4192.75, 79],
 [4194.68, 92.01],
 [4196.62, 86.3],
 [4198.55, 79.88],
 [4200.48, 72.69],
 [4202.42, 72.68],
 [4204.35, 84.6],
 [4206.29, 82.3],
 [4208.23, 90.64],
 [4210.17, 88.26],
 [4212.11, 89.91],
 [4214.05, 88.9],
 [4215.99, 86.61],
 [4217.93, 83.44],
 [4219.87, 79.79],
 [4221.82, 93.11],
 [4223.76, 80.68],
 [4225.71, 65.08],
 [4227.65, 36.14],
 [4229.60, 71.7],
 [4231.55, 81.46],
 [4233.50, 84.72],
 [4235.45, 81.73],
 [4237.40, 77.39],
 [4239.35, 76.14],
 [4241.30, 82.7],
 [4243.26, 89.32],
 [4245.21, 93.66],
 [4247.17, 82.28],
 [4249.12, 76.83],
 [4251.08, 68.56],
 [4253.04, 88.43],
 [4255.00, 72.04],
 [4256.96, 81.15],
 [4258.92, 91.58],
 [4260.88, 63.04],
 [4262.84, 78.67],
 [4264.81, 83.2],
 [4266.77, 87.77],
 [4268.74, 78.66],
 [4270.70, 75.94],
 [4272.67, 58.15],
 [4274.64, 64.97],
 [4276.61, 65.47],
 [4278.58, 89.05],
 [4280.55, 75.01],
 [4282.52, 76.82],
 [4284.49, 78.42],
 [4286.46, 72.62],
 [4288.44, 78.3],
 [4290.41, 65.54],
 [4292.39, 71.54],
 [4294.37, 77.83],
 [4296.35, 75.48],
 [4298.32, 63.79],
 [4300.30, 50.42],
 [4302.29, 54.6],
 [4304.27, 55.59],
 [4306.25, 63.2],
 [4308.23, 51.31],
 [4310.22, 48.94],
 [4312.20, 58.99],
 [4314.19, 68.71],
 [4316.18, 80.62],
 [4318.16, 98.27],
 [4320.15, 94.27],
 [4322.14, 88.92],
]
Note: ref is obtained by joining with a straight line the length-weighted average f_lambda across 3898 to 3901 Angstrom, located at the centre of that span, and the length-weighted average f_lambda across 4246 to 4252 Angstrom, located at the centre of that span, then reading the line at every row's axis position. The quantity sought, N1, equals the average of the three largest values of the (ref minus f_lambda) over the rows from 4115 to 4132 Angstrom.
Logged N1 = -12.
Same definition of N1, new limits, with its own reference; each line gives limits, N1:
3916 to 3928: 13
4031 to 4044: -4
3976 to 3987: 1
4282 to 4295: 9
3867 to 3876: 9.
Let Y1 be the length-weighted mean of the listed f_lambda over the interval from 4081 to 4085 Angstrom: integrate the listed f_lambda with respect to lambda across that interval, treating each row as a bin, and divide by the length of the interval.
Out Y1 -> 86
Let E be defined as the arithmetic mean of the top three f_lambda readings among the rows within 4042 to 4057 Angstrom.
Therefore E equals 85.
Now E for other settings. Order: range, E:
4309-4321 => 91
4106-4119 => 93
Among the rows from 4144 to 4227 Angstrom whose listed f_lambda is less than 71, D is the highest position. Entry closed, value 4225.71 Angstrom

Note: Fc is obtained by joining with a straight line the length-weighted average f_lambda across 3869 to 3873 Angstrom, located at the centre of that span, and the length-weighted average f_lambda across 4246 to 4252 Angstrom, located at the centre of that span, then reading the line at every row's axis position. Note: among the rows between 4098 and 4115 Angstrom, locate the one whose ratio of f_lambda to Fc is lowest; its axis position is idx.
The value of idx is 4102.98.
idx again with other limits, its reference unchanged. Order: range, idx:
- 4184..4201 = 4200.48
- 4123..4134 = 4133.32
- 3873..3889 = 3887.76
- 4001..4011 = 4005.89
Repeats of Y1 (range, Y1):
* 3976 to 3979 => 60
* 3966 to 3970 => 20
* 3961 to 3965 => 36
